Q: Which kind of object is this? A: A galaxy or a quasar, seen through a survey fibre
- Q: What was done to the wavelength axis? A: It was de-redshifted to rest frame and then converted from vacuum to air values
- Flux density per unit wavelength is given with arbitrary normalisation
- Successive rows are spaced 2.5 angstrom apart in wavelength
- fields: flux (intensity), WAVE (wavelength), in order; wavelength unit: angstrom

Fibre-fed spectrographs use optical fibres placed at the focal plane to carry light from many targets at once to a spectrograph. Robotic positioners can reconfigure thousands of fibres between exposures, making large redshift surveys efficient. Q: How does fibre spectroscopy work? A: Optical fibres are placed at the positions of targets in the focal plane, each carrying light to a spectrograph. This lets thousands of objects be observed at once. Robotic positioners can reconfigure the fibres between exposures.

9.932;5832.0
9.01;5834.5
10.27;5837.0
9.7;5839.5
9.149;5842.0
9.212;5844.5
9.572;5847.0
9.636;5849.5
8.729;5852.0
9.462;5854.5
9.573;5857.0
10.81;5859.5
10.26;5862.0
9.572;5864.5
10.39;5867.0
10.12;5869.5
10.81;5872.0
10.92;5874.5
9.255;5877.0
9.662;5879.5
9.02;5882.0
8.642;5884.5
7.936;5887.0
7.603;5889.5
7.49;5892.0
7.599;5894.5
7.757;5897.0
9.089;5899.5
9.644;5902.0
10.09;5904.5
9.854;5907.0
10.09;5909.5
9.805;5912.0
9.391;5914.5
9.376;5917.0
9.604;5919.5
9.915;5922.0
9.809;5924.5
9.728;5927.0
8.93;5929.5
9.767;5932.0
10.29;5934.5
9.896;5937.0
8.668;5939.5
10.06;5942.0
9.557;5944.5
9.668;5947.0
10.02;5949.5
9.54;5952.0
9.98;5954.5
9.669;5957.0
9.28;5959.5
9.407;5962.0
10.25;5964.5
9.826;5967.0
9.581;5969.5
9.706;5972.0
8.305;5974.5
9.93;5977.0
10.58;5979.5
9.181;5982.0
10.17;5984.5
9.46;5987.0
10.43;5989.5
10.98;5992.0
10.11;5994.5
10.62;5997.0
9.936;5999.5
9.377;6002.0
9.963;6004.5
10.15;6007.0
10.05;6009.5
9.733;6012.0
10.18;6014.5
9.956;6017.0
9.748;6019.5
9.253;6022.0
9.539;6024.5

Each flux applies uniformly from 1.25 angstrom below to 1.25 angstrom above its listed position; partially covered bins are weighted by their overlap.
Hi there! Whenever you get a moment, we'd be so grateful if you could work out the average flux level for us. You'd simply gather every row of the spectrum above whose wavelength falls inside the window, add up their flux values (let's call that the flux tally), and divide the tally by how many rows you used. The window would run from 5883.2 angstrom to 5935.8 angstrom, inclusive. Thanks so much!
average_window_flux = 9.16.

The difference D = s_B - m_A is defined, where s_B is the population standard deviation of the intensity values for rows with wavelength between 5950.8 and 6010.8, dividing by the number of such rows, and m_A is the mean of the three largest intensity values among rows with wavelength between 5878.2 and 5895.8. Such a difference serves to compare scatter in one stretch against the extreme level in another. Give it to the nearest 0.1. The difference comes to -8.6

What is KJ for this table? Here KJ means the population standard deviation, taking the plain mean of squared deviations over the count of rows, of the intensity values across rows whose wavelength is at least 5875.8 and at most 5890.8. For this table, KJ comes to 0.72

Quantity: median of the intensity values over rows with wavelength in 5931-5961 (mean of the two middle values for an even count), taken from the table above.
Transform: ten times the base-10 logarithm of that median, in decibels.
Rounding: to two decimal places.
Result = 9.88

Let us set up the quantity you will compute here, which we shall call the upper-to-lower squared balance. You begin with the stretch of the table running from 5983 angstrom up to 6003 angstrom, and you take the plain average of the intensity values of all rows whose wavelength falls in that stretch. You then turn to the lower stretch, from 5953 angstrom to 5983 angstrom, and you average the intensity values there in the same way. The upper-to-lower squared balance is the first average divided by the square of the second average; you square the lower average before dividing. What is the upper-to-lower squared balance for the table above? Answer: 0.109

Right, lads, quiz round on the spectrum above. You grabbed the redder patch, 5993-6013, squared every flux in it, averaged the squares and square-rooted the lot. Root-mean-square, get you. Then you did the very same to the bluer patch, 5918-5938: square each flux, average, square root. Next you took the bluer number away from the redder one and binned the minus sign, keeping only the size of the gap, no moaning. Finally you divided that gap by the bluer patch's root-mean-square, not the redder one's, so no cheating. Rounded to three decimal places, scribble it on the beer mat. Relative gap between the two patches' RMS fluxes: 0.026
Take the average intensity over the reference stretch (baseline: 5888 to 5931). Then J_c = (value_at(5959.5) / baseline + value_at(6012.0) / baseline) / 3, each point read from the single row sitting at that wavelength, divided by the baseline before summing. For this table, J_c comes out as 0.69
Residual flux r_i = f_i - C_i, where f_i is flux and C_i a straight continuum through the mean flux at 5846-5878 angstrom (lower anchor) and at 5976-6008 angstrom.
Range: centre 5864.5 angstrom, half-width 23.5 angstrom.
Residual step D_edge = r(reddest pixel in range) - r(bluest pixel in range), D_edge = -1.3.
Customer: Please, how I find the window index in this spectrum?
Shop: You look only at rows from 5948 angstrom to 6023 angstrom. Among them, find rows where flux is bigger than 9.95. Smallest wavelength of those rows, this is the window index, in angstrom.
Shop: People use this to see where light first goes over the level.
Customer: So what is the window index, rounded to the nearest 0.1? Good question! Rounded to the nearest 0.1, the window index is 5949.5 angstrom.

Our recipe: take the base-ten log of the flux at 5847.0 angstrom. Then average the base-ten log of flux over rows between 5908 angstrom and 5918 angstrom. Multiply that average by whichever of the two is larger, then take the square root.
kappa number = 0.99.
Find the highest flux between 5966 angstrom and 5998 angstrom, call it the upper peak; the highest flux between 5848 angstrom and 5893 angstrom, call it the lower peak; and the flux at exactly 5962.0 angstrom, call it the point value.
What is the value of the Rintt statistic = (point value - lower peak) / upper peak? -0.14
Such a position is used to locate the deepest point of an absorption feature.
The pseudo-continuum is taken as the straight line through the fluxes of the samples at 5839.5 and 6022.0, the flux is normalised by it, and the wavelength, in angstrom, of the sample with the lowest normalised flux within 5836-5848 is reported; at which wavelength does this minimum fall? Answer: 5842.0 angstrom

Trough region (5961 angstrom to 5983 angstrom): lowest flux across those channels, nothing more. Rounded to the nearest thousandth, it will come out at 8.305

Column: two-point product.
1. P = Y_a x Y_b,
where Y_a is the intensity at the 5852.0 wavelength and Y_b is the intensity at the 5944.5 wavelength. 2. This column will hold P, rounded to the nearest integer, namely 83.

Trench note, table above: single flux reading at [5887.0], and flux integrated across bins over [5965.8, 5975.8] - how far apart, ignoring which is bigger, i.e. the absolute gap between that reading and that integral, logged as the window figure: 85.6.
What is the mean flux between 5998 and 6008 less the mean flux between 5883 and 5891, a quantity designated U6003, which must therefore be 1.80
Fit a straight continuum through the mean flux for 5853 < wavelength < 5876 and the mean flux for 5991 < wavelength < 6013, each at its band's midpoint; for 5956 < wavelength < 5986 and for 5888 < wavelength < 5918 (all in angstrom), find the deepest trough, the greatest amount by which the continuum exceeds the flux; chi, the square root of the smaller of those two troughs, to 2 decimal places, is 1.35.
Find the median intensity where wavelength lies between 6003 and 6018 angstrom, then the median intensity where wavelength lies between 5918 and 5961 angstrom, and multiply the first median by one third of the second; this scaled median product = 32.4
